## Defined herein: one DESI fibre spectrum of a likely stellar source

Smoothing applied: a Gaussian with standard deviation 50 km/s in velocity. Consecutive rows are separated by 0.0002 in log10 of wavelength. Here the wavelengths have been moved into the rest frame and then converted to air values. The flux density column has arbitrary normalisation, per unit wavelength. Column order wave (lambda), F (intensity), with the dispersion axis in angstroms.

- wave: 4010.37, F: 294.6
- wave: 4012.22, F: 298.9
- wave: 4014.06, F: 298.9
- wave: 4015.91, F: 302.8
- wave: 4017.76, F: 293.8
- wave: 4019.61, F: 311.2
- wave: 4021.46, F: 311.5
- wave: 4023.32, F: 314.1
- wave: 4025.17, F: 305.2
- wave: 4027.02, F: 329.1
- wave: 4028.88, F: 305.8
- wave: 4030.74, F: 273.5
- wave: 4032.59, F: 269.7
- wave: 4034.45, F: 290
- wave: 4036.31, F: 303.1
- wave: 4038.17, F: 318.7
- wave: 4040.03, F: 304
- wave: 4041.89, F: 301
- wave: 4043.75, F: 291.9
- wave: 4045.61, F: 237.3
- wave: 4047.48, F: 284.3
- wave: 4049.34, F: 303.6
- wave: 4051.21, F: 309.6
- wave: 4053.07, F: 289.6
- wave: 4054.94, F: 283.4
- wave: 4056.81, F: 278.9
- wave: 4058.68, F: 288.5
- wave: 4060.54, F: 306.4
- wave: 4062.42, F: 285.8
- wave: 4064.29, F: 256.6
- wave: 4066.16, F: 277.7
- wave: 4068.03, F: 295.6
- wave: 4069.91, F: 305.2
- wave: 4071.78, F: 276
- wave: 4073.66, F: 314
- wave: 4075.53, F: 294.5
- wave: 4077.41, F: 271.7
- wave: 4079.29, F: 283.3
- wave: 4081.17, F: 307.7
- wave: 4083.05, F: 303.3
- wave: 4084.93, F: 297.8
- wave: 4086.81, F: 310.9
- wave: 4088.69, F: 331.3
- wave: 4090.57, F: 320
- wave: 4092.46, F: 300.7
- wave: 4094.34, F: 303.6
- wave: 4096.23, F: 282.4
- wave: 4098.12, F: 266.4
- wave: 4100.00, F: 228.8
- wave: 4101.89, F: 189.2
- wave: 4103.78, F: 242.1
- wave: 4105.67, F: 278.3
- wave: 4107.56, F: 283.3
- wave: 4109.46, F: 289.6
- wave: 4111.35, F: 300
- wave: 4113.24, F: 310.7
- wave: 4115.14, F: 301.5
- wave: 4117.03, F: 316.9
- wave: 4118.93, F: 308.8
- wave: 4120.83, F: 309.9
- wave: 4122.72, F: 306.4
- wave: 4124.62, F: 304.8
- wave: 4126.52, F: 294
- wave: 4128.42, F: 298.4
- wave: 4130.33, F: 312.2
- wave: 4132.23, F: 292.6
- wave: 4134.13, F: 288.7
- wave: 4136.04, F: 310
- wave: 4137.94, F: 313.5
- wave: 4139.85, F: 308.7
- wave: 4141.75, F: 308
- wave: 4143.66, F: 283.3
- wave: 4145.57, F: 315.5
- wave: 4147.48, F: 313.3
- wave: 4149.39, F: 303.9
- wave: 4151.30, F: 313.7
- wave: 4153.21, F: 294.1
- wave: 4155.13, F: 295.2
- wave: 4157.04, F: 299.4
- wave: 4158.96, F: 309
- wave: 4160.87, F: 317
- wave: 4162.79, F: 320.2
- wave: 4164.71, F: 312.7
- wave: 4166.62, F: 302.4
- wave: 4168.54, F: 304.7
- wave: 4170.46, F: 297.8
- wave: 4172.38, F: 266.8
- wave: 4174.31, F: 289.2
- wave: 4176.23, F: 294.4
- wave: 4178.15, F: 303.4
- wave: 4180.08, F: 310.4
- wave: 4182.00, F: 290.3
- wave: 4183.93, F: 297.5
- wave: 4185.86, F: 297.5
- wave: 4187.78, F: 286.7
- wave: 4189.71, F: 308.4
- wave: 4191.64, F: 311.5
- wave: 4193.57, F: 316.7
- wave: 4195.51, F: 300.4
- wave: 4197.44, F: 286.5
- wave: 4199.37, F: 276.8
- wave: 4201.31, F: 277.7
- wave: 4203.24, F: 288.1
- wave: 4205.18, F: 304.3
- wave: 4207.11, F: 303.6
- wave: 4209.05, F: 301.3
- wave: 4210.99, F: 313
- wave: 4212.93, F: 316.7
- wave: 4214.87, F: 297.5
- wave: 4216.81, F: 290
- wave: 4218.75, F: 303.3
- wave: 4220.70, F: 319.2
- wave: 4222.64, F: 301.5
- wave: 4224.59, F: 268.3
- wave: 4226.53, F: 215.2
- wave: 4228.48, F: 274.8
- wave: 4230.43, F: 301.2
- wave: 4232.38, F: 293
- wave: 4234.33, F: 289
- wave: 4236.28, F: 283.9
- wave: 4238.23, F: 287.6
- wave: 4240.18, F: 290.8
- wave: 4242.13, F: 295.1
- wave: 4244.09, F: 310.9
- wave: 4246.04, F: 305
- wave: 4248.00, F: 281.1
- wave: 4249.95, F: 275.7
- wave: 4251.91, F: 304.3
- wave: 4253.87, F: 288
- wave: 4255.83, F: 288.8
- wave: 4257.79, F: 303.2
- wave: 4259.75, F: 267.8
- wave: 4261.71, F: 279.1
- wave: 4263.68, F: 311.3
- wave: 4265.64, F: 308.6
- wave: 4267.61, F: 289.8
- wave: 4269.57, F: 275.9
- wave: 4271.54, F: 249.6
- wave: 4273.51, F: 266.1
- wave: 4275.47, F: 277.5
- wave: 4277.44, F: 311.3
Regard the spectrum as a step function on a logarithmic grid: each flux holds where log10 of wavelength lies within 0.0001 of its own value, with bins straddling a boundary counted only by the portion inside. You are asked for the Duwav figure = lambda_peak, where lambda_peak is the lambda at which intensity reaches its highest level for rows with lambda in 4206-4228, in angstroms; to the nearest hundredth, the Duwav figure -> 4220.70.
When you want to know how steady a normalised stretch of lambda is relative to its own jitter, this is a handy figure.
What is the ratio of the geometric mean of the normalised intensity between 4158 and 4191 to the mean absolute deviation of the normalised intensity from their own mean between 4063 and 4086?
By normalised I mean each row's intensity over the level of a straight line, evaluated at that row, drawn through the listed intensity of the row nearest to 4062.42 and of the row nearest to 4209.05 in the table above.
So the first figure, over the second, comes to 21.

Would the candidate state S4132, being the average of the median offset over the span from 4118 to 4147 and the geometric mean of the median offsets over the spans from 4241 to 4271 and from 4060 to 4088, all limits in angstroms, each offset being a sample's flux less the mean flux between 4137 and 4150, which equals 7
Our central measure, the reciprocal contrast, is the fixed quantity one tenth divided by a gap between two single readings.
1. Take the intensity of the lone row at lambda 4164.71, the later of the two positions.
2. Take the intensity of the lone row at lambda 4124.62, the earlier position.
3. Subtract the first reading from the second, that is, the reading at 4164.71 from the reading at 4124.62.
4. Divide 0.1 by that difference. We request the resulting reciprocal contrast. -0.013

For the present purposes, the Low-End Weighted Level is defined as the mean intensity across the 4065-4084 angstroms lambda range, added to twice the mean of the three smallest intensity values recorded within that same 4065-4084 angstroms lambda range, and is 843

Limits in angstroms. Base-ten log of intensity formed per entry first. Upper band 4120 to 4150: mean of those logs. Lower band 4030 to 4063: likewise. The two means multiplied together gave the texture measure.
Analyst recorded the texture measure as 6.11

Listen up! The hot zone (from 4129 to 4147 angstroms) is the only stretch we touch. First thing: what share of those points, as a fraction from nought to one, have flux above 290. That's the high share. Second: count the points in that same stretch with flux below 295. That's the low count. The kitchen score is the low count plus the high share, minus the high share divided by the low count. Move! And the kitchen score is 4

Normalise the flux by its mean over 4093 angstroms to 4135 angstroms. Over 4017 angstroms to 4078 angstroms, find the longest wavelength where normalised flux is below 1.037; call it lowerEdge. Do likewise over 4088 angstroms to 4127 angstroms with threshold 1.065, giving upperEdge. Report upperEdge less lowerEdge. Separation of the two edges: 49.1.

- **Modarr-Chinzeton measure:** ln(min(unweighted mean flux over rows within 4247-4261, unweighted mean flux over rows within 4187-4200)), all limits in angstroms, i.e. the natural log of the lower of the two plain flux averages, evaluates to 5.66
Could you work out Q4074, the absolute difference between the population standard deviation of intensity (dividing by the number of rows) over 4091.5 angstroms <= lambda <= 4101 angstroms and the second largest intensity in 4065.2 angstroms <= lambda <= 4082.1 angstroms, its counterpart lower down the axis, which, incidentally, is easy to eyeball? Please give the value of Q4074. 280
